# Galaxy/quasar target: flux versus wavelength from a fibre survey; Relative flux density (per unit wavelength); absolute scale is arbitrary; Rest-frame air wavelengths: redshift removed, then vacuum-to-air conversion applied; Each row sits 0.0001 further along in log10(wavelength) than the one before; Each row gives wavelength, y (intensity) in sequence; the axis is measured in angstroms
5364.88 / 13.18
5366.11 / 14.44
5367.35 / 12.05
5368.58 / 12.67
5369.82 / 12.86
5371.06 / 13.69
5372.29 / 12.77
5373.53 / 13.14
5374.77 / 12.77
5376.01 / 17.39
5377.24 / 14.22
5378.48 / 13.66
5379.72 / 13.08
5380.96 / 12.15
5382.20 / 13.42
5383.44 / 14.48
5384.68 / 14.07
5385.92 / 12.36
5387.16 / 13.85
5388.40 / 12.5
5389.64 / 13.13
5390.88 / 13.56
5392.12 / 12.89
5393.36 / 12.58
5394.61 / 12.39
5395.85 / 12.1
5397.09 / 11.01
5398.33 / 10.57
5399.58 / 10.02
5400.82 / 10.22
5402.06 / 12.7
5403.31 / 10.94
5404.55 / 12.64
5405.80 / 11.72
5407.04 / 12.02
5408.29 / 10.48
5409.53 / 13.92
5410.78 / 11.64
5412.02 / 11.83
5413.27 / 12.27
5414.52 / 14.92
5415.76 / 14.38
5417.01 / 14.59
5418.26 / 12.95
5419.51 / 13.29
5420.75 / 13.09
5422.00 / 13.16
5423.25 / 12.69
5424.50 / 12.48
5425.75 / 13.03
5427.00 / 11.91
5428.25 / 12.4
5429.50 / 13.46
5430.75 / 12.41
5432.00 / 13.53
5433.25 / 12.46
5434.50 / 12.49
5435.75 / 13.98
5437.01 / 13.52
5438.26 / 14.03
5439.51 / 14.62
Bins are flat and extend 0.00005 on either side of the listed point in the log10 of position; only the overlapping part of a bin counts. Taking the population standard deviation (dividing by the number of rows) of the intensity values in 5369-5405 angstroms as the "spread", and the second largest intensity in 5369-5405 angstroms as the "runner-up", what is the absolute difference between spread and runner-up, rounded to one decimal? 13.1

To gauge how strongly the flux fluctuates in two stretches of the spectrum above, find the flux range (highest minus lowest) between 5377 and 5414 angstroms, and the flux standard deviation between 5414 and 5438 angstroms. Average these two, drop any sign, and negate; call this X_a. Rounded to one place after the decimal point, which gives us -2.6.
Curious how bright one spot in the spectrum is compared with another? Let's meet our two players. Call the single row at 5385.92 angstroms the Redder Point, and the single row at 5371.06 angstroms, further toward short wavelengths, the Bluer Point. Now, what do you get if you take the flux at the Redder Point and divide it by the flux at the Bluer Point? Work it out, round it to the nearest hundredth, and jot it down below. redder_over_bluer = 0.90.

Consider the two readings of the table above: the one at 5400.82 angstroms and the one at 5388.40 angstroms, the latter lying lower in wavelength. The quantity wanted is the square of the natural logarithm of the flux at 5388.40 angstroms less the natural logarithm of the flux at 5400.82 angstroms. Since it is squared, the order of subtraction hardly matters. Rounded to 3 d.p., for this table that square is 0.041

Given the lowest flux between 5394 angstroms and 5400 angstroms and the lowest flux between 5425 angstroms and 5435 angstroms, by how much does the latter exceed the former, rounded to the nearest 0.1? 1.9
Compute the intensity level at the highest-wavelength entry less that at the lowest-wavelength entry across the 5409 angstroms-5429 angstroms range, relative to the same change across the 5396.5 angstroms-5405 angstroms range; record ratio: -0.9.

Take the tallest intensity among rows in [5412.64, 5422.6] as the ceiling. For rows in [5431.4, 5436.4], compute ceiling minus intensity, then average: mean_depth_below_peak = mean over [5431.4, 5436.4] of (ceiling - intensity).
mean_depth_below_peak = 1.80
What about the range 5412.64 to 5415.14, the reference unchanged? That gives 1.33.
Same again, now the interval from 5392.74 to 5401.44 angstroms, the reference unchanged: 3.65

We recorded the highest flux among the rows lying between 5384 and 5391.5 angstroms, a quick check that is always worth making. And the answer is 14.07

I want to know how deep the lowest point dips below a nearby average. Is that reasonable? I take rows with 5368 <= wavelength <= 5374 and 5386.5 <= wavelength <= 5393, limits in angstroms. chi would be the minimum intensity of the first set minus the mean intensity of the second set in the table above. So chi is -0.5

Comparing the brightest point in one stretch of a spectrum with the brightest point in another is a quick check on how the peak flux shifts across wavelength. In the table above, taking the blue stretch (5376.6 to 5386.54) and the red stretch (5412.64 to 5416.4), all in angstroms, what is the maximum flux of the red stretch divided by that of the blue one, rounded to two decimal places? 1.03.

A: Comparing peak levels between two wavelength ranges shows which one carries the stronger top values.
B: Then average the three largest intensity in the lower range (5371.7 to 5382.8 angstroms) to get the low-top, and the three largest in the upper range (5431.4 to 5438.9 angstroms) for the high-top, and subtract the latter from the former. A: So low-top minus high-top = 1.2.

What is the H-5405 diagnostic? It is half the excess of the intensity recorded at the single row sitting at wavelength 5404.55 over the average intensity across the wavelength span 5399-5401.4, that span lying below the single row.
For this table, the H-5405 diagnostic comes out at 1.3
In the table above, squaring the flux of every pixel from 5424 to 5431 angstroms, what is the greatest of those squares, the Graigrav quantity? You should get 181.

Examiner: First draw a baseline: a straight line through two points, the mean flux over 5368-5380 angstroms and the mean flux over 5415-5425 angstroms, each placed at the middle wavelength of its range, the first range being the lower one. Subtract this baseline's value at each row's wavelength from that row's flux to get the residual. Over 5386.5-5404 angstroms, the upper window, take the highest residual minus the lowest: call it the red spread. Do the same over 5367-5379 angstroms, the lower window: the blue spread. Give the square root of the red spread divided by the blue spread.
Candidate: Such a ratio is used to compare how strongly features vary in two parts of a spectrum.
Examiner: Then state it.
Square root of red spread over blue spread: 0.83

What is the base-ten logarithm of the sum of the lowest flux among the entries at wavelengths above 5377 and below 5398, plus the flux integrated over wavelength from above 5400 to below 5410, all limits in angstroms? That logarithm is 2.11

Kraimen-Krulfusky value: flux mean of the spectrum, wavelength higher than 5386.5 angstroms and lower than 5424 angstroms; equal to 12.5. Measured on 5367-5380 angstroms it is 13.5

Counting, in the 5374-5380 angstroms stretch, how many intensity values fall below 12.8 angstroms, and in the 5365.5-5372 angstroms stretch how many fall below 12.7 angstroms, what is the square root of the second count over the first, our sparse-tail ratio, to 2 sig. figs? 1.4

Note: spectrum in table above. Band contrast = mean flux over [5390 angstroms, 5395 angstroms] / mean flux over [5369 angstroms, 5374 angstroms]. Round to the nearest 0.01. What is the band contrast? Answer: 0.98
